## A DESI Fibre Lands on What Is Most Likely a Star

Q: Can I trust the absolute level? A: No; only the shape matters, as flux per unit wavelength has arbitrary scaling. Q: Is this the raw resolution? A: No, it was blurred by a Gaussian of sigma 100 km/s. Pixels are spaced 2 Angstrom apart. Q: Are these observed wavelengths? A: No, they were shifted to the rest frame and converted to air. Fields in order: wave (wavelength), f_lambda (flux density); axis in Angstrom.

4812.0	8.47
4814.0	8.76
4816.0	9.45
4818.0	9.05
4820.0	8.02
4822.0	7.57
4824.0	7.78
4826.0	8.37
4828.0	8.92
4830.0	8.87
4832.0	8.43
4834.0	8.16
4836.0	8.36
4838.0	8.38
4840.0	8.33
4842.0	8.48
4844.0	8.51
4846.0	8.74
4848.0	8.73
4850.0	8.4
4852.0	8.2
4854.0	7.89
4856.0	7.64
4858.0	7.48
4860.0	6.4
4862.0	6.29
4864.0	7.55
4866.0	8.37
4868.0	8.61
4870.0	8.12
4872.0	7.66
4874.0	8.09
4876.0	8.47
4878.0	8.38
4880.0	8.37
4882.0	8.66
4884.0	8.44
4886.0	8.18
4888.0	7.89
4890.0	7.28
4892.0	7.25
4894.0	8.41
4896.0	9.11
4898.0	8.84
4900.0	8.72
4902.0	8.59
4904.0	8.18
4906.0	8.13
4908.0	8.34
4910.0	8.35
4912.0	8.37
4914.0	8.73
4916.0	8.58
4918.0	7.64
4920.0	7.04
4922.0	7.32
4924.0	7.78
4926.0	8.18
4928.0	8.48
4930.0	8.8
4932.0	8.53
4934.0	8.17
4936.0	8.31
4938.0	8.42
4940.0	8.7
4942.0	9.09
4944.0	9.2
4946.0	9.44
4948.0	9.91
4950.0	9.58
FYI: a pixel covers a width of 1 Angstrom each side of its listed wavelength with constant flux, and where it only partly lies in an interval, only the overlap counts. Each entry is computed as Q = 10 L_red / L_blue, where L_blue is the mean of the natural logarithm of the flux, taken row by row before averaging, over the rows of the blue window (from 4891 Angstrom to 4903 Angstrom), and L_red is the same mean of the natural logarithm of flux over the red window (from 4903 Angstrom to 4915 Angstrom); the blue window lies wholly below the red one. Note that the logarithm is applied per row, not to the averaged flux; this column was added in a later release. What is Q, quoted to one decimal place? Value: 9.9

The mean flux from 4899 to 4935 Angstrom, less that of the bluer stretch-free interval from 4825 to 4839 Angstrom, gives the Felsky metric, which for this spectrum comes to -0.28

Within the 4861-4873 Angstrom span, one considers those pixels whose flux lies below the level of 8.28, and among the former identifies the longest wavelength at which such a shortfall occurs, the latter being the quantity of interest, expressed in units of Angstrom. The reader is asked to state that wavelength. 4872.0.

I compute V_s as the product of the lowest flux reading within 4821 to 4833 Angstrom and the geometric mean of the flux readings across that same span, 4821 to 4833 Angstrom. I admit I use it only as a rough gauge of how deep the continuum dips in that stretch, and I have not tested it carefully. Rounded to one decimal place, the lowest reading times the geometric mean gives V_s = 62.9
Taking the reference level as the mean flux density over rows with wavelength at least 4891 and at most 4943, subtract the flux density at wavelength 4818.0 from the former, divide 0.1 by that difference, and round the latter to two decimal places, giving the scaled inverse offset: -0.14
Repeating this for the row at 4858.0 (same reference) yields 0.12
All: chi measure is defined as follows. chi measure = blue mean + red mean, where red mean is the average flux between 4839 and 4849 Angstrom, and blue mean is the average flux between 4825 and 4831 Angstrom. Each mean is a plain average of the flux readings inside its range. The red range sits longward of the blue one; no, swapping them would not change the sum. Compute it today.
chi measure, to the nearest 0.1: 17.3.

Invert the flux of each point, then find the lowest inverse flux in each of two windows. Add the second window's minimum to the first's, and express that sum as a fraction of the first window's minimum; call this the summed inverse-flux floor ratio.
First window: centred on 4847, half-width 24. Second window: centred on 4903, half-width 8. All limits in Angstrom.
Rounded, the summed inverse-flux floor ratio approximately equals 1.98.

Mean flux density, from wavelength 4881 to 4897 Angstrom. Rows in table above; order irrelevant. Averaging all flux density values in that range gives 8.2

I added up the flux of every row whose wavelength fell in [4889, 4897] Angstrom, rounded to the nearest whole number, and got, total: 32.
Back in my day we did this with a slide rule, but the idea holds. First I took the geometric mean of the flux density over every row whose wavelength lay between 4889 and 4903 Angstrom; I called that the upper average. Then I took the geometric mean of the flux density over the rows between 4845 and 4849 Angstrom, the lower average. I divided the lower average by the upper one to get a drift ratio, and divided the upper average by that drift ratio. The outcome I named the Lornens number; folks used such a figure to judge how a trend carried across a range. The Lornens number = 7.9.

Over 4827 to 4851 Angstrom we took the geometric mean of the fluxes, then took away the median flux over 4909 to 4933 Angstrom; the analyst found 0.16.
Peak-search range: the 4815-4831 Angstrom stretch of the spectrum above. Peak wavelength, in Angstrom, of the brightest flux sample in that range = 4816.0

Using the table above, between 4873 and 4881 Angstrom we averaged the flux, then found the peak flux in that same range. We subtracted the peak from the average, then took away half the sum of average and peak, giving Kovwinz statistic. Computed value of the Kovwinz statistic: -8.5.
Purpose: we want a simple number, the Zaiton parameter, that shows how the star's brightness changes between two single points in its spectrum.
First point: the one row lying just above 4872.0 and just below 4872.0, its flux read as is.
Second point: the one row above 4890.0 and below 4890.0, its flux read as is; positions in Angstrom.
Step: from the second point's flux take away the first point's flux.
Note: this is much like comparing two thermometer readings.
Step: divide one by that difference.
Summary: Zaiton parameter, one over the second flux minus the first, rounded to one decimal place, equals -2.6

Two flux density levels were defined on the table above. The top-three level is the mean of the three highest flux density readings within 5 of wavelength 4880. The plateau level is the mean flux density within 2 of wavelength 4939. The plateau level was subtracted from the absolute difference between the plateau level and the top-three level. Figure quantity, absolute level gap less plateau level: -8.5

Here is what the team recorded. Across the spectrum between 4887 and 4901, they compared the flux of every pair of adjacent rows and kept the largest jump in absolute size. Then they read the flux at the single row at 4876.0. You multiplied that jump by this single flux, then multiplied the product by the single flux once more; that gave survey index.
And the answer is 83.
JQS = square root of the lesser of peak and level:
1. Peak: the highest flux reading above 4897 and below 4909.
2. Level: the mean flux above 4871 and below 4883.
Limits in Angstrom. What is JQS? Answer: 2.88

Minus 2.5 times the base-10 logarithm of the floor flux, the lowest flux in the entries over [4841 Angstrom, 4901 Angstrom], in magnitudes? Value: -2.00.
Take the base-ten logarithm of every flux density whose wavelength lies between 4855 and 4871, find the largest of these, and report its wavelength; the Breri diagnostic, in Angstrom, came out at 4868.0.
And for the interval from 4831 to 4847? 4846.0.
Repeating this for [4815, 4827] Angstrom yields 4816.0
